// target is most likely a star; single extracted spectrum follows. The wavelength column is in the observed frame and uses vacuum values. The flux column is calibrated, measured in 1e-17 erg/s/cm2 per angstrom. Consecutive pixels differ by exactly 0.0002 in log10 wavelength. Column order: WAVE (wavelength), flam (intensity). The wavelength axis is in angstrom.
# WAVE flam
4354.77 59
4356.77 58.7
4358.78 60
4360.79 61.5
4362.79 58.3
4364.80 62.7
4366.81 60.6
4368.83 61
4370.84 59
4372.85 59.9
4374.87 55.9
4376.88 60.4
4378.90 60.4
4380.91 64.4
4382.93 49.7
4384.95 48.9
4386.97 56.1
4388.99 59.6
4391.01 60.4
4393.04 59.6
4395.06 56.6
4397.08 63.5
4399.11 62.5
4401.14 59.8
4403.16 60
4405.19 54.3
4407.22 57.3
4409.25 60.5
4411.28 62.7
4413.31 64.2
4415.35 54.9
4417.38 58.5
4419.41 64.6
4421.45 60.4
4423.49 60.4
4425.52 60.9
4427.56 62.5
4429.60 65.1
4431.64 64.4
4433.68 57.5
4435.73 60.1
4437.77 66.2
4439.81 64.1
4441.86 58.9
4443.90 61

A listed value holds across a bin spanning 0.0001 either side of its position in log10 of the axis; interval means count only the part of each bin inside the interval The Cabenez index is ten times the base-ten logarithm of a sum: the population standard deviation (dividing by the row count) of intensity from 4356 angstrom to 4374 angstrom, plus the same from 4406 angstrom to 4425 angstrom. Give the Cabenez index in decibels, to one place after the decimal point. 6.4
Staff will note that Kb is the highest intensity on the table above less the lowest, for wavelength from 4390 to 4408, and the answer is 9.2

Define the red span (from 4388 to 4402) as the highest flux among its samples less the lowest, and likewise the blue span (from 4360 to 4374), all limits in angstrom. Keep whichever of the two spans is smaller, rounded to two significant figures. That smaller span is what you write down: 4.4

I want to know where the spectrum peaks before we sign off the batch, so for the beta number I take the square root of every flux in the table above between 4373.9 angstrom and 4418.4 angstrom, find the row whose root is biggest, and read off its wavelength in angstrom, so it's 4380.91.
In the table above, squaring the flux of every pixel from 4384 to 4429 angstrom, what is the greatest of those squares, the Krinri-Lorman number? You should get 4173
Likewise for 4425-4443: 4382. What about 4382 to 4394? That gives 3648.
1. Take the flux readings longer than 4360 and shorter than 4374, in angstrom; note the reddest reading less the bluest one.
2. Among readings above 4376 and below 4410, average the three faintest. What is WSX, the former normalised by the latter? -0.03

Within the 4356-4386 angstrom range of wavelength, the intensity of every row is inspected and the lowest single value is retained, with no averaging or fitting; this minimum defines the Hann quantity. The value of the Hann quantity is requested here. 48.9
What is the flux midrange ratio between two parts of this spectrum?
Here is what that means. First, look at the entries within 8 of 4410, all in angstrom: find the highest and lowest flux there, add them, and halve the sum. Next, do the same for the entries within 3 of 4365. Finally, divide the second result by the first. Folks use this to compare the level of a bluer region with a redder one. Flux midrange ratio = 1.02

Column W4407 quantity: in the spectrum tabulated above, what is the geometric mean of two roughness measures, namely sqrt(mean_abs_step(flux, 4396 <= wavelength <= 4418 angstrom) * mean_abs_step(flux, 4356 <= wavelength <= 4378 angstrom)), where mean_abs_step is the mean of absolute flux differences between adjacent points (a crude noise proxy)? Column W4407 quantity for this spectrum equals 2.81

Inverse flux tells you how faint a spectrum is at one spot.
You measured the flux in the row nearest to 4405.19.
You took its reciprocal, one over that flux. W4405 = 0.0184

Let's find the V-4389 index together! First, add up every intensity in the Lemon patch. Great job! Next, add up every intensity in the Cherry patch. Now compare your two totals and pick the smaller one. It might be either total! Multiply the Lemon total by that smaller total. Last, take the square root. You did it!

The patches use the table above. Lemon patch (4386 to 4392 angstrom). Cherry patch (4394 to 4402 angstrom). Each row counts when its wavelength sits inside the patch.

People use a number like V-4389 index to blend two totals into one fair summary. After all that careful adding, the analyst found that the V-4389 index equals 176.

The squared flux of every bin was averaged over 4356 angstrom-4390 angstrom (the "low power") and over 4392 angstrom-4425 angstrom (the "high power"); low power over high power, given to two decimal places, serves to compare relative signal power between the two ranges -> 0.96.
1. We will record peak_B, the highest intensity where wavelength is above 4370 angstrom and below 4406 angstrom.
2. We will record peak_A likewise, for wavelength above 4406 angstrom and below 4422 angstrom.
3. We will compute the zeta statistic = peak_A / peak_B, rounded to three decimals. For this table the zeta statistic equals 1.003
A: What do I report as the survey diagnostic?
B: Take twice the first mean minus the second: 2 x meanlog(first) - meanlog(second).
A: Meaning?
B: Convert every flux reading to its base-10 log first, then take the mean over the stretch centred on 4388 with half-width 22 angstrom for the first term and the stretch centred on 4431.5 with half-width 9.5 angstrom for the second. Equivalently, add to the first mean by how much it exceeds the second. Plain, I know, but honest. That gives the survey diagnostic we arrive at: 1.74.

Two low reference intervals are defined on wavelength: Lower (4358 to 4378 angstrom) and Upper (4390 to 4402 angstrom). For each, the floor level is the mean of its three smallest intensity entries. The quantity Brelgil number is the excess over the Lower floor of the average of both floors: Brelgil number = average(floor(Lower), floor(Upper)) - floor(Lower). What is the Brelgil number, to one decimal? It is 0.5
